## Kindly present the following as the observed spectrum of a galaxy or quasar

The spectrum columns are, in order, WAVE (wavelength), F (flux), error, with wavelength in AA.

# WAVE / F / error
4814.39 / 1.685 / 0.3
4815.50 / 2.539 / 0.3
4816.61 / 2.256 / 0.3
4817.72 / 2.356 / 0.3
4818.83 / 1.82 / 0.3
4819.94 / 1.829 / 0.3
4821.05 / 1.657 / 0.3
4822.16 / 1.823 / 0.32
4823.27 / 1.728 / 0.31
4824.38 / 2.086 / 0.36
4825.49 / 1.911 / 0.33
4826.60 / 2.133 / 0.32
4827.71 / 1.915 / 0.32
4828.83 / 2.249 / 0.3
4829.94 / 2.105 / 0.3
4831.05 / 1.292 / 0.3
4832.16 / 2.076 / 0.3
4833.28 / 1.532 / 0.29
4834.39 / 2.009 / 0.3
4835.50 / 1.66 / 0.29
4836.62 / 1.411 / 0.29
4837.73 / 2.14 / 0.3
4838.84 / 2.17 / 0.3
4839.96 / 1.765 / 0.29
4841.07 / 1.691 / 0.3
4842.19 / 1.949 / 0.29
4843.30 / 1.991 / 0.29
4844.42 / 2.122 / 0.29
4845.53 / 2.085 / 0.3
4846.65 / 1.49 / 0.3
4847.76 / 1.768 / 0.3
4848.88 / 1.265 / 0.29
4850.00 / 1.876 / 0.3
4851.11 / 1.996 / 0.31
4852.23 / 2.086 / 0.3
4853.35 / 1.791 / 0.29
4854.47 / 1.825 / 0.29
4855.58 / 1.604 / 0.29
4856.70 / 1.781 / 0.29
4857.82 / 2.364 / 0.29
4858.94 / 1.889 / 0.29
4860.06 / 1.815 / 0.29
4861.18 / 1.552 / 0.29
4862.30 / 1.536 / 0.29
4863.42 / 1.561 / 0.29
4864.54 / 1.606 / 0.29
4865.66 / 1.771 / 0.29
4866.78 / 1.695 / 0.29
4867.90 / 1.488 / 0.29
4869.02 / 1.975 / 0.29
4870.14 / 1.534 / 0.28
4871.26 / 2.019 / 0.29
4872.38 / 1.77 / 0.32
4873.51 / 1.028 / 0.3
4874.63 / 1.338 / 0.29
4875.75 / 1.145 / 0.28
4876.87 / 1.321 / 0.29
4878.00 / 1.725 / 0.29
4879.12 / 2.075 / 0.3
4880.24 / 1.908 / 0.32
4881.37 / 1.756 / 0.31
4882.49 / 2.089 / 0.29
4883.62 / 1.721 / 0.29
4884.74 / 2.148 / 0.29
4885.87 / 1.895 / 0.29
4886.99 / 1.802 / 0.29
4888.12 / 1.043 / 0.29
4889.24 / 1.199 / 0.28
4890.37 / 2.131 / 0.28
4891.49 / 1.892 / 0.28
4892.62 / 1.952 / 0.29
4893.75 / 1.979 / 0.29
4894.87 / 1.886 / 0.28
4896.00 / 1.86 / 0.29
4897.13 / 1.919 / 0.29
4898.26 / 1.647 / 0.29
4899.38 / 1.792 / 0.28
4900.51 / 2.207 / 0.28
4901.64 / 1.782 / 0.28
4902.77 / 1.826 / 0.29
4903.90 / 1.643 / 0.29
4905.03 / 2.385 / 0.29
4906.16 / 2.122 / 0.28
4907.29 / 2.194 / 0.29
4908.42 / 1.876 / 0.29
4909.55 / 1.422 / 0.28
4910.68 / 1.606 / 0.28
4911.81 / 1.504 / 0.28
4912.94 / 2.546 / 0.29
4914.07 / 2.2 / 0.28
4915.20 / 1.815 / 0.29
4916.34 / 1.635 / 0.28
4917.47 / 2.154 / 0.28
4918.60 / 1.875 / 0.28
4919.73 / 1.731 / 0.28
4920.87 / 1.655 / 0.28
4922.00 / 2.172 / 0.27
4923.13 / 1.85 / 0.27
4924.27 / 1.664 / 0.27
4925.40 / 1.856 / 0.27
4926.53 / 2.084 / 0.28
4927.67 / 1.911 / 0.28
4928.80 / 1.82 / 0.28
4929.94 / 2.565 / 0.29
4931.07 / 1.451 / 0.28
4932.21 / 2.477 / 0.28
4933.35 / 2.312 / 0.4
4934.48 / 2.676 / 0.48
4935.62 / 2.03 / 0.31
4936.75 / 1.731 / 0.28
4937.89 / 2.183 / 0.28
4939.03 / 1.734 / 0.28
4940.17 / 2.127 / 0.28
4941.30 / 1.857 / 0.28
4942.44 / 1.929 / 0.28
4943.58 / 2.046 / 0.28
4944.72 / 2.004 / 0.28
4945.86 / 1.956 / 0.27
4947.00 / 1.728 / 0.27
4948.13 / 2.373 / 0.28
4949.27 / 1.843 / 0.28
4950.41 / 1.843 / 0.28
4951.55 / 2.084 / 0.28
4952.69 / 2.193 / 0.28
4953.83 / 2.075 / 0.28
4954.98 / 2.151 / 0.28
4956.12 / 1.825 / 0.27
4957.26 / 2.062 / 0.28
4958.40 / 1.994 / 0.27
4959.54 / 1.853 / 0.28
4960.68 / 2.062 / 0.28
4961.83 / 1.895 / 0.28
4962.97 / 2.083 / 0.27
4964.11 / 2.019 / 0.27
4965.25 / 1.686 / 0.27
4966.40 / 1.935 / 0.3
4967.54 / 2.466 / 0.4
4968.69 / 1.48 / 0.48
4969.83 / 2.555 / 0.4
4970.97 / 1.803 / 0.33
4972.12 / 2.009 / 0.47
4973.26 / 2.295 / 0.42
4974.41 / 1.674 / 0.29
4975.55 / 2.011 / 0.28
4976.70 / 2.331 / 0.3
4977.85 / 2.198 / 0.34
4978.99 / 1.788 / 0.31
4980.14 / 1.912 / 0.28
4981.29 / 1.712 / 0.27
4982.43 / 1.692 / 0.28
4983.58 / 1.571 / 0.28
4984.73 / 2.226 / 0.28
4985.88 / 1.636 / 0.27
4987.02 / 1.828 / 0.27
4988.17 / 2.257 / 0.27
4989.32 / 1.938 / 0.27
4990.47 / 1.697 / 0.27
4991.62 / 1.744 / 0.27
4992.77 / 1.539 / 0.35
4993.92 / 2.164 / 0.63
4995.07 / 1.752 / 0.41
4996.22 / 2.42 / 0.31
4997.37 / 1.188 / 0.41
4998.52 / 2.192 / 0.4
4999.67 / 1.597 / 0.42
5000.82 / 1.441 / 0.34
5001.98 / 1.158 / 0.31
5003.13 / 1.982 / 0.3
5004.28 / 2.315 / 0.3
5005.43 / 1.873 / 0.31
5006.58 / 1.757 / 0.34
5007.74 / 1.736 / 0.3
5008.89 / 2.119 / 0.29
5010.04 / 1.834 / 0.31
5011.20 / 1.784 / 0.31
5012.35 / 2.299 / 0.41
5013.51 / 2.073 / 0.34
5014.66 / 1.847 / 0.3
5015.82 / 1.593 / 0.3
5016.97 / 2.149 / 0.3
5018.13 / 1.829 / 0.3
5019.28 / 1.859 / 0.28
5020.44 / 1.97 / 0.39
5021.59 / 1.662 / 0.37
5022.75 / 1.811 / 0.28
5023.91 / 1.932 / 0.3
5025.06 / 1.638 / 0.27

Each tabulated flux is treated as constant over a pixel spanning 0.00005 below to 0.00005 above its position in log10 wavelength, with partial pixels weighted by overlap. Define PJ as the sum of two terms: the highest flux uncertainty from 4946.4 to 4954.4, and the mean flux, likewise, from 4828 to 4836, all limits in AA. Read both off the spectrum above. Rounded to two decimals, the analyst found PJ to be 2.13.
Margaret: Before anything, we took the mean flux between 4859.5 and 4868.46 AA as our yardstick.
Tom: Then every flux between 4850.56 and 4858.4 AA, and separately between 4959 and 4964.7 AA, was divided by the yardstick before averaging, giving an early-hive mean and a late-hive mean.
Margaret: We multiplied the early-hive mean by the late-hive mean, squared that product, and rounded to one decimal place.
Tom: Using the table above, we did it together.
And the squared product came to 2.1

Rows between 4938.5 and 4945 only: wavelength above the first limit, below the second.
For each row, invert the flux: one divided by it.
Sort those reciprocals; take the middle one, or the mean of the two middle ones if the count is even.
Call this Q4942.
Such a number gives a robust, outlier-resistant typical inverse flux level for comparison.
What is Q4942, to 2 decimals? 0.51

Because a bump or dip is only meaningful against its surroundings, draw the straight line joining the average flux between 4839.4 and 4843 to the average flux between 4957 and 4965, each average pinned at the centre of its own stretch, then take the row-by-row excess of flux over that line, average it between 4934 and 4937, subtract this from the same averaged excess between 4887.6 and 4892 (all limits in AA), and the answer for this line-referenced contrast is -0.5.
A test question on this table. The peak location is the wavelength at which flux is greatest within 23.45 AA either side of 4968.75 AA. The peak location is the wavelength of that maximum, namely 4969.83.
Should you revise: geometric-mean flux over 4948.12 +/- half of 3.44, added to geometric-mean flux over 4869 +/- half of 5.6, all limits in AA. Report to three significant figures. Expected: 3.69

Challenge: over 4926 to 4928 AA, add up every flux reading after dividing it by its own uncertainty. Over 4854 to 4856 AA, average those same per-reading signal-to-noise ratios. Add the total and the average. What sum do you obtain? 20.2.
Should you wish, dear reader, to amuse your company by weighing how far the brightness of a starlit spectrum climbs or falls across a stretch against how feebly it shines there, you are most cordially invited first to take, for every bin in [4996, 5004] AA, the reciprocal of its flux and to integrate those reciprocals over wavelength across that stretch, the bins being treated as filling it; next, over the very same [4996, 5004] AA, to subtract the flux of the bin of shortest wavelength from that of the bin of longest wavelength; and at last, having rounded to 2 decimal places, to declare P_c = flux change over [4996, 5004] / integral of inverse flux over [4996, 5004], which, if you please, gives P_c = -0.09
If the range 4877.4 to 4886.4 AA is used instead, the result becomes 0.04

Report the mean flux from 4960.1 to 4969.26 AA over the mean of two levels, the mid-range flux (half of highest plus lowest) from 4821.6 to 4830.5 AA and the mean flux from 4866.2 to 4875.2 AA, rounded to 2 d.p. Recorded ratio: 1.09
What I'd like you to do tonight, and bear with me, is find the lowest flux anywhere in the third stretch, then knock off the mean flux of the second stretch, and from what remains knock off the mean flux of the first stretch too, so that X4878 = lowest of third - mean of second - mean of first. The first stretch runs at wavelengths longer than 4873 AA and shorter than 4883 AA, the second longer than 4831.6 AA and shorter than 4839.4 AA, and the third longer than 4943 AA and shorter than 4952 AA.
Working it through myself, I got -1.73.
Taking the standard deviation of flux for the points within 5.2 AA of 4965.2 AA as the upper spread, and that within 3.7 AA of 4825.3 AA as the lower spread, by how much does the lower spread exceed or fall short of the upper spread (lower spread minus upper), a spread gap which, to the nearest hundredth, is -0.15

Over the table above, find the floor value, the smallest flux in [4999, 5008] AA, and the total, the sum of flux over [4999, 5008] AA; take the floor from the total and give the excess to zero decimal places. 13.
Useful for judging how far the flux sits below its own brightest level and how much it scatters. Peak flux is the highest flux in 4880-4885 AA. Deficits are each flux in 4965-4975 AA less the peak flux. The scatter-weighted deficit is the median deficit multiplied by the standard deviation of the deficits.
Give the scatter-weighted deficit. -0.08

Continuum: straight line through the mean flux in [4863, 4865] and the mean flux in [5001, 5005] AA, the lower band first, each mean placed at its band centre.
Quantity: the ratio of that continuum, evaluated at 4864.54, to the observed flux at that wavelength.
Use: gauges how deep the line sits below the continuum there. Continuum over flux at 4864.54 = 0.99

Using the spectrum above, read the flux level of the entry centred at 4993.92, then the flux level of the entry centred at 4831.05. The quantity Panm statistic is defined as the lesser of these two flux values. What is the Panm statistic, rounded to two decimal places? 1.29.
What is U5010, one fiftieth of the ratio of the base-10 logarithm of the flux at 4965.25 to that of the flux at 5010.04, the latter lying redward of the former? 0.0172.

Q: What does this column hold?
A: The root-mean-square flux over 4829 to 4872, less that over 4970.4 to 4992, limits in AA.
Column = -0.11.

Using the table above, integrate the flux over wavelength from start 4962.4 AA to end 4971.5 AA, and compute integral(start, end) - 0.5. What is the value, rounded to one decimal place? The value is 17.8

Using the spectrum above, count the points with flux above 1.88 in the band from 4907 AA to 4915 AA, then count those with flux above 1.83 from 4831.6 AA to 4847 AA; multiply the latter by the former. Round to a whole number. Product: 24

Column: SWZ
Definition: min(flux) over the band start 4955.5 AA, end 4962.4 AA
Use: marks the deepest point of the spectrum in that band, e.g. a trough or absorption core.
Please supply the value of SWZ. 1.825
